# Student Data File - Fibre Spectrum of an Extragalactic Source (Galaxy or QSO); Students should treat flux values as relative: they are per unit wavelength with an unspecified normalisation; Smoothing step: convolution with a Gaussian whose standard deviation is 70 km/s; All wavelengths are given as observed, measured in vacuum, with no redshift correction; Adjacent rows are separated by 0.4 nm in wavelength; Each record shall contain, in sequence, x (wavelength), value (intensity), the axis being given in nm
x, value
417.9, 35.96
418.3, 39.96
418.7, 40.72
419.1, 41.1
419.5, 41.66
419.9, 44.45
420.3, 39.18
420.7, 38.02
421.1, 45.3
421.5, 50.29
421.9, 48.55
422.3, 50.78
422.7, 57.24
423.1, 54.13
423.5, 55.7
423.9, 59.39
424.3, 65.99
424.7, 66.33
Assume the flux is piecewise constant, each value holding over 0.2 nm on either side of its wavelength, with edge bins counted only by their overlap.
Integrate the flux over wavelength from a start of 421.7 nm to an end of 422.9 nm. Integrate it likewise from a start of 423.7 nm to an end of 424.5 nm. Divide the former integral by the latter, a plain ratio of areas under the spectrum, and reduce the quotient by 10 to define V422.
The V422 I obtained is -8.8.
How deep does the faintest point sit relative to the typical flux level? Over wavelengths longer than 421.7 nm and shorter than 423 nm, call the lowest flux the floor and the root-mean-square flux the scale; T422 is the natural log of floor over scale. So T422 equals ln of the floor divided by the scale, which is -0.075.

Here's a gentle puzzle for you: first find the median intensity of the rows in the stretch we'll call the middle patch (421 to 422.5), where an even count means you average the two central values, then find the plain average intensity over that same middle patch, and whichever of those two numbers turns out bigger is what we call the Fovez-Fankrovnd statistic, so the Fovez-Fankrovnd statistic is 49.4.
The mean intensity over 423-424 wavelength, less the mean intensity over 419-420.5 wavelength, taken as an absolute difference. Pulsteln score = 15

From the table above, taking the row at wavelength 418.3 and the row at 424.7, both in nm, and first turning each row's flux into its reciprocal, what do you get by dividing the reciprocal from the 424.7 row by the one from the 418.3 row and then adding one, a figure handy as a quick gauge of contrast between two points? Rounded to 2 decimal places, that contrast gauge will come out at 1.60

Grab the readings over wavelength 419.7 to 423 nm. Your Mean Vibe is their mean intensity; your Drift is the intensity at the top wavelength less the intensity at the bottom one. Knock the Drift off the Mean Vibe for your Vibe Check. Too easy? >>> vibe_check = 34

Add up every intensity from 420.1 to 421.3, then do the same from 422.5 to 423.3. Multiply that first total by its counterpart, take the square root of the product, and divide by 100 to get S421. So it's 1.17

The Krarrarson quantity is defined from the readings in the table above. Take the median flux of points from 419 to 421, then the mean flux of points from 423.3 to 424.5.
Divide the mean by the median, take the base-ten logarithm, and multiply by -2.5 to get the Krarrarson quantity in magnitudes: -0.42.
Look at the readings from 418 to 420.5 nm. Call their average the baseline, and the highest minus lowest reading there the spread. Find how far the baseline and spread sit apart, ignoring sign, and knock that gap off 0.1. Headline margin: -36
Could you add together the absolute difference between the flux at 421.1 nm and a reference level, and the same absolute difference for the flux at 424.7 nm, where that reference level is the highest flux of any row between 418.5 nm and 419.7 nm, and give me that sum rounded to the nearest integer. 28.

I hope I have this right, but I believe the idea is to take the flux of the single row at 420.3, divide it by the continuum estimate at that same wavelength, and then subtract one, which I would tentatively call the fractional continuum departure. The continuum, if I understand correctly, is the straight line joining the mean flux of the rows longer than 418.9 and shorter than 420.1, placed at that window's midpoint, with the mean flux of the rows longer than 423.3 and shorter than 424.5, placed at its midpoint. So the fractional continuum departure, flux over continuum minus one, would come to -0.14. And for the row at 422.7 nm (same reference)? 0.03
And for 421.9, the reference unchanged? -0.07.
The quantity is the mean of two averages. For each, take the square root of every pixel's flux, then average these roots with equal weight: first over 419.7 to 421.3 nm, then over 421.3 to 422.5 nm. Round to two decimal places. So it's 6.76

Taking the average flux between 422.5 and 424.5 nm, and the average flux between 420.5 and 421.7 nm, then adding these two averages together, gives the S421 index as 103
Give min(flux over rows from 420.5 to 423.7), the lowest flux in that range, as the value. 38.02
